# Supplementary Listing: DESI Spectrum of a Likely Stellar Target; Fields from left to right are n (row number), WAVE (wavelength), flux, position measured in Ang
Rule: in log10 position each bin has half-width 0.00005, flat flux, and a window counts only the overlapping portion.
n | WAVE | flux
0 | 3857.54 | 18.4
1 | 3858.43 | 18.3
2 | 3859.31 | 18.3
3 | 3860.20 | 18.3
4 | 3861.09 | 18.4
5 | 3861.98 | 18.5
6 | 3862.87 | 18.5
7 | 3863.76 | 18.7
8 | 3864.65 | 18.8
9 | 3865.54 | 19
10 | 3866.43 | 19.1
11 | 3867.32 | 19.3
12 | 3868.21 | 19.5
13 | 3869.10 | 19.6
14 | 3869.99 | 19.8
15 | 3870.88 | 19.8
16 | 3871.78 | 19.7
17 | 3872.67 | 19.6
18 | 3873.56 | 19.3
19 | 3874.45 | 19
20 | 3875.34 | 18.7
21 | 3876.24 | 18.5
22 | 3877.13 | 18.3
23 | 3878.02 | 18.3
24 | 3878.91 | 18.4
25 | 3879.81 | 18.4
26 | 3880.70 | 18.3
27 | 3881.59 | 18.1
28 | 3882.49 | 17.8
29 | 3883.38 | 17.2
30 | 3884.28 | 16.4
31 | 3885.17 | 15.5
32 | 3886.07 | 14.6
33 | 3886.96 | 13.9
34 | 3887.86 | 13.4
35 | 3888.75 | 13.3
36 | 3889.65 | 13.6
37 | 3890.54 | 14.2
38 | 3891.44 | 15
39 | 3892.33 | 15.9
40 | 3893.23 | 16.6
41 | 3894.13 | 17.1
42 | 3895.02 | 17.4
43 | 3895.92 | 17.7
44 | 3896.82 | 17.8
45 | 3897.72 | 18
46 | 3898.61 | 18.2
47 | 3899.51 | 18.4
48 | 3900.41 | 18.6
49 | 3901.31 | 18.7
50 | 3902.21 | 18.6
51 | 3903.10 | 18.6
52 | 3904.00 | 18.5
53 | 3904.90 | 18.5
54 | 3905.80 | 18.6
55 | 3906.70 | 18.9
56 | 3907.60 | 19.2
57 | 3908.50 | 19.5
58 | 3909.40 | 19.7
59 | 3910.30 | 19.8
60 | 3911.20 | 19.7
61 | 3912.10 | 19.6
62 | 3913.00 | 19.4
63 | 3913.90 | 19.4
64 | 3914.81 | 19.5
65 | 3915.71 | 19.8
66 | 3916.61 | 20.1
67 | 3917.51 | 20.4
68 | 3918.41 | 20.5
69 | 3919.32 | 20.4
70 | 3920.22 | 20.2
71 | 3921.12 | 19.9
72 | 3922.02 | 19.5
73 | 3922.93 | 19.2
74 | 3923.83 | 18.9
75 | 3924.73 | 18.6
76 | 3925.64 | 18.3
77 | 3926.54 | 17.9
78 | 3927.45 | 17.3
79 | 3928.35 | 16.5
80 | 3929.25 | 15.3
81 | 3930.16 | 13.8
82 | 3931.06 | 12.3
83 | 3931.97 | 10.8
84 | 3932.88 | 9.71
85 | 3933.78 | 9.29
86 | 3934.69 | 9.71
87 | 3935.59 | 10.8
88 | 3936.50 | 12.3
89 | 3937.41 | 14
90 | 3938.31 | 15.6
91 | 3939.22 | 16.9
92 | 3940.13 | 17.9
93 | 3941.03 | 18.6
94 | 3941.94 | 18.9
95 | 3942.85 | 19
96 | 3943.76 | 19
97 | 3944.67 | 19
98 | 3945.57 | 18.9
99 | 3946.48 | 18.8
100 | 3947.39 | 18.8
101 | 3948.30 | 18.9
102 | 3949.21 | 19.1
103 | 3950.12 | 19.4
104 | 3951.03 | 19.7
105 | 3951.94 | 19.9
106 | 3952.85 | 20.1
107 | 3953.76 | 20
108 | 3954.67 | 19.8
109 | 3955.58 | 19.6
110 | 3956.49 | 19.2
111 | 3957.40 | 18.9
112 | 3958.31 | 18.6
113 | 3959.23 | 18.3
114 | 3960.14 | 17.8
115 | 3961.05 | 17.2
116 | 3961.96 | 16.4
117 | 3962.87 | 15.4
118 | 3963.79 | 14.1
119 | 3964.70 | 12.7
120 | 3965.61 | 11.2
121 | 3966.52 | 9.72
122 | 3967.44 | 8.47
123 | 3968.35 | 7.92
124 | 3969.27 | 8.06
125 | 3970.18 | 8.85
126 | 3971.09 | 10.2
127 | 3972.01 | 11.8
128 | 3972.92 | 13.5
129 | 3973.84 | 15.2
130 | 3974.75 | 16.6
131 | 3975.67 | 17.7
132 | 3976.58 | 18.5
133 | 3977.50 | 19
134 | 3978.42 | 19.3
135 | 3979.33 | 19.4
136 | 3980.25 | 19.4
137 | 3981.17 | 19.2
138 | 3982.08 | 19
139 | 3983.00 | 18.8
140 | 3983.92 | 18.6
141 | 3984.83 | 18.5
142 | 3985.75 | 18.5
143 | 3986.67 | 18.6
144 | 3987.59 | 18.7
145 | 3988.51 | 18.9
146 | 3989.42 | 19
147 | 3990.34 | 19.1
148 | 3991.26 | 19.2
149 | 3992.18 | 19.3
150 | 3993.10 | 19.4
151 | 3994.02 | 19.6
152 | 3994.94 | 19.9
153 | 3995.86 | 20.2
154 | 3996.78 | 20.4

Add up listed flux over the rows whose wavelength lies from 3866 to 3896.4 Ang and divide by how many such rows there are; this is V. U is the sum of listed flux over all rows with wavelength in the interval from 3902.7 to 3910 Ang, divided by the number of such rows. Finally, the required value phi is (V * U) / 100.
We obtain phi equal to 3.3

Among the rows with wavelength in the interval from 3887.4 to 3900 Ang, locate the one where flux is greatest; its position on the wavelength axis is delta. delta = 3899.51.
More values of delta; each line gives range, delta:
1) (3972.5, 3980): 3979.33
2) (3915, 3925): 3918.41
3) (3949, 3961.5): 3952.85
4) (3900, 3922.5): 3918.41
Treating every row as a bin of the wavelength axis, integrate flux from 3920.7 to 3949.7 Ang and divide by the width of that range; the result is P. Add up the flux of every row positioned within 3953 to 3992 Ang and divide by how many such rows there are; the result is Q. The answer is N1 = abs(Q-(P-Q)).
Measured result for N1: 16.4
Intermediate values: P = 16.4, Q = 16.4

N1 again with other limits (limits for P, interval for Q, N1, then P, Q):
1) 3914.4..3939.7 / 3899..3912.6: 21.7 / 16.3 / 19.0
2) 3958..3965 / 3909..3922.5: 23.4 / 16.3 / 19.9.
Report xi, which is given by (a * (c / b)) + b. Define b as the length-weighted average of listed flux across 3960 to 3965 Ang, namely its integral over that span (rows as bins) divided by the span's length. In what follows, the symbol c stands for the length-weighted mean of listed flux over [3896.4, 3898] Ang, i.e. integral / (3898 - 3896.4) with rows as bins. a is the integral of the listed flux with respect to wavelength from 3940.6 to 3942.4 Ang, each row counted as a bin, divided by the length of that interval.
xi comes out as 37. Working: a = 18.7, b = 15.6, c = 18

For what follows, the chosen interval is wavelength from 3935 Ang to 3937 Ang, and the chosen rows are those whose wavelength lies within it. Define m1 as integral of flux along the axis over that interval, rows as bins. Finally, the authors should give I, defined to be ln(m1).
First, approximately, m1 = 23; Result 3.1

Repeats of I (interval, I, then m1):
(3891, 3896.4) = 4.5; 90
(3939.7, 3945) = 4.6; 99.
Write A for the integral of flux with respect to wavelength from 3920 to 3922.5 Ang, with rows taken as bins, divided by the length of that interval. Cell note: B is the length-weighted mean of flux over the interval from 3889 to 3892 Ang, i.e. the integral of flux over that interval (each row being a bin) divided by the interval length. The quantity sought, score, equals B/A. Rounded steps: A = 19.8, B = 14.3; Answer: 0.72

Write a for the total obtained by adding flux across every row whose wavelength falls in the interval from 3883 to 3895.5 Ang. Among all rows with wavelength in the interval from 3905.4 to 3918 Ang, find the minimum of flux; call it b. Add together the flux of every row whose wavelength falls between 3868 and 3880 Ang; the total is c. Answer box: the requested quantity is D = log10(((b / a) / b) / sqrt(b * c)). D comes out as -4.18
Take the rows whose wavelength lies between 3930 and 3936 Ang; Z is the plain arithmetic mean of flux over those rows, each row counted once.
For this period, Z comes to 11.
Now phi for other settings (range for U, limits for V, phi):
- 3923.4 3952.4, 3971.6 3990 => 2.9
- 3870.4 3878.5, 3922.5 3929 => 3.4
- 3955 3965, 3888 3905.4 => 2.9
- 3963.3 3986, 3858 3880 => 2.8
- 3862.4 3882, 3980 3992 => 3.6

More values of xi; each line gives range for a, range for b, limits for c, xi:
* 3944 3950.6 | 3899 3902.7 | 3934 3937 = 30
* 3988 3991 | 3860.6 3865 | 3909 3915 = 39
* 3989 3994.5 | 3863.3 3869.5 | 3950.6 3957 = 39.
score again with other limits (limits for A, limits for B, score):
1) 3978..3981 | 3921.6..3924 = 0.99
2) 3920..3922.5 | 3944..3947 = 0.96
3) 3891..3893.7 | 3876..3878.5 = 1.16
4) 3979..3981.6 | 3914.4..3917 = 1.03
